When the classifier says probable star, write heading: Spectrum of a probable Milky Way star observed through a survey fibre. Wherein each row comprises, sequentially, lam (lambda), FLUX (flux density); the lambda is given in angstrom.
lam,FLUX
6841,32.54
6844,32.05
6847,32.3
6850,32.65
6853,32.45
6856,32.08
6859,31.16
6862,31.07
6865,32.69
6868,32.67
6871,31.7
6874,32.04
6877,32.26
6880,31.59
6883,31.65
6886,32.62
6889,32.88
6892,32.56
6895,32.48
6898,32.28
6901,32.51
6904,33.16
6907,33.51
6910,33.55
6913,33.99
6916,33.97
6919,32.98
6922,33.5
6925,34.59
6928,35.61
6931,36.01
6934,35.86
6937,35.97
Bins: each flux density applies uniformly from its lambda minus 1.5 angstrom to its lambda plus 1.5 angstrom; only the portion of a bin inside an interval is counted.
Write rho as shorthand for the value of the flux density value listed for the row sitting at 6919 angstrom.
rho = 32.98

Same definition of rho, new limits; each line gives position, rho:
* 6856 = 32.08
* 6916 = 33.97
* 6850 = 32.65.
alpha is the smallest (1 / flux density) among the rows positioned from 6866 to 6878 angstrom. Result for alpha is 0.0306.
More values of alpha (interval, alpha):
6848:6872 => 0.0306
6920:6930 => 0.0281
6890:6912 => 0.0298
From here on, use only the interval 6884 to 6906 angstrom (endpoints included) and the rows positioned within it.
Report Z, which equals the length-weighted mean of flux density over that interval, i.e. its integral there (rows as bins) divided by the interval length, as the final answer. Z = 32.6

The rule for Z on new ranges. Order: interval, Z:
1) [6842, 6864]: 32.0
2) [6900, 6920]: 33.4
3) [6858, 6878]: 32.0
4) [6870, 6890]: 32.1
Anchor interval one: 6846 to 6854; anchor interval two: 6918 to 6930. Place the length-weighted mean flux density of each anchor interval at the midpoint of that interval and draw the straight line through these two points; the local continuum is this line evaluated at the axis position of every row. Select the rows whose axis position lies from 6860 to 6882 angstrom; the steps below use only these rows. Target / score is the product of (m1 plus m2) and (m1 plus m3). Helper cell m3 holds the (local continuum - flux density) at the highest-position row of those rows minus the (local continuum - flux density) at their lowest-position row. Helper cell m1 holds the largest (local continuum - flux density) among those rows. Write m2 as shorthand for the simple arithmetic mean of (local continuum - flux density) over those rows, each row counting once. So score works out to 4.4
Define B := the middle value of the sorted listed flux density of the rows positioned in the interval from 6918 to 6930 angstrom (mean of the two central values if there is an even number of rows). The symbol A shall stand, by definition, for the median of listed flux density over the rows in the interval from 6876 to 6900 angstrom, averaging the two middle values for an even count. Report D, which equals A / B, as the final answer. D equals 0.95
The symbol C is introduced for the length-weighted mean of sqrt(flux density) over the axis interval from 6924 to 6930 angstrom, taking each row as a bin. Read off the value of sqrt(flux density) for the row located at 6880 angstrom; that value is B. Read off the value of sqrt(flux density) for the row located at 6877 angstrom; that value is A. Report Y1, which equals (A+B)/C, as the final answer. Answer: 1.90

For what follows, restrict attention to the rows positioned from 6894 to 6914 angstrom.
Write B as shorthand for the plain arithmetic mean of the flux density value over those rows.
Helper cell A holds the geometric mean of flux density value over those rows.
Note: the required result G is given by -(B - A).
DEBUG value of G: -0.0055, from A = 33.1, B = 33.1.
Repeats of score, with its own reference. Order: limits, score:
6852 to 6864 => 8.8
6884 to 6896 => 2.8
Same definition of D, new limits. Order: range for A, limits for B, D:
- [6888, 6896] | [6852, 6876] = 1.02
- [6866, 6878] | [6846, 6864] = 1.00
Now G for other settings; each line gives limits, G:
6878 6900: -0.0033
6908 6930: -0.0092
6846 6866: -0.0062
